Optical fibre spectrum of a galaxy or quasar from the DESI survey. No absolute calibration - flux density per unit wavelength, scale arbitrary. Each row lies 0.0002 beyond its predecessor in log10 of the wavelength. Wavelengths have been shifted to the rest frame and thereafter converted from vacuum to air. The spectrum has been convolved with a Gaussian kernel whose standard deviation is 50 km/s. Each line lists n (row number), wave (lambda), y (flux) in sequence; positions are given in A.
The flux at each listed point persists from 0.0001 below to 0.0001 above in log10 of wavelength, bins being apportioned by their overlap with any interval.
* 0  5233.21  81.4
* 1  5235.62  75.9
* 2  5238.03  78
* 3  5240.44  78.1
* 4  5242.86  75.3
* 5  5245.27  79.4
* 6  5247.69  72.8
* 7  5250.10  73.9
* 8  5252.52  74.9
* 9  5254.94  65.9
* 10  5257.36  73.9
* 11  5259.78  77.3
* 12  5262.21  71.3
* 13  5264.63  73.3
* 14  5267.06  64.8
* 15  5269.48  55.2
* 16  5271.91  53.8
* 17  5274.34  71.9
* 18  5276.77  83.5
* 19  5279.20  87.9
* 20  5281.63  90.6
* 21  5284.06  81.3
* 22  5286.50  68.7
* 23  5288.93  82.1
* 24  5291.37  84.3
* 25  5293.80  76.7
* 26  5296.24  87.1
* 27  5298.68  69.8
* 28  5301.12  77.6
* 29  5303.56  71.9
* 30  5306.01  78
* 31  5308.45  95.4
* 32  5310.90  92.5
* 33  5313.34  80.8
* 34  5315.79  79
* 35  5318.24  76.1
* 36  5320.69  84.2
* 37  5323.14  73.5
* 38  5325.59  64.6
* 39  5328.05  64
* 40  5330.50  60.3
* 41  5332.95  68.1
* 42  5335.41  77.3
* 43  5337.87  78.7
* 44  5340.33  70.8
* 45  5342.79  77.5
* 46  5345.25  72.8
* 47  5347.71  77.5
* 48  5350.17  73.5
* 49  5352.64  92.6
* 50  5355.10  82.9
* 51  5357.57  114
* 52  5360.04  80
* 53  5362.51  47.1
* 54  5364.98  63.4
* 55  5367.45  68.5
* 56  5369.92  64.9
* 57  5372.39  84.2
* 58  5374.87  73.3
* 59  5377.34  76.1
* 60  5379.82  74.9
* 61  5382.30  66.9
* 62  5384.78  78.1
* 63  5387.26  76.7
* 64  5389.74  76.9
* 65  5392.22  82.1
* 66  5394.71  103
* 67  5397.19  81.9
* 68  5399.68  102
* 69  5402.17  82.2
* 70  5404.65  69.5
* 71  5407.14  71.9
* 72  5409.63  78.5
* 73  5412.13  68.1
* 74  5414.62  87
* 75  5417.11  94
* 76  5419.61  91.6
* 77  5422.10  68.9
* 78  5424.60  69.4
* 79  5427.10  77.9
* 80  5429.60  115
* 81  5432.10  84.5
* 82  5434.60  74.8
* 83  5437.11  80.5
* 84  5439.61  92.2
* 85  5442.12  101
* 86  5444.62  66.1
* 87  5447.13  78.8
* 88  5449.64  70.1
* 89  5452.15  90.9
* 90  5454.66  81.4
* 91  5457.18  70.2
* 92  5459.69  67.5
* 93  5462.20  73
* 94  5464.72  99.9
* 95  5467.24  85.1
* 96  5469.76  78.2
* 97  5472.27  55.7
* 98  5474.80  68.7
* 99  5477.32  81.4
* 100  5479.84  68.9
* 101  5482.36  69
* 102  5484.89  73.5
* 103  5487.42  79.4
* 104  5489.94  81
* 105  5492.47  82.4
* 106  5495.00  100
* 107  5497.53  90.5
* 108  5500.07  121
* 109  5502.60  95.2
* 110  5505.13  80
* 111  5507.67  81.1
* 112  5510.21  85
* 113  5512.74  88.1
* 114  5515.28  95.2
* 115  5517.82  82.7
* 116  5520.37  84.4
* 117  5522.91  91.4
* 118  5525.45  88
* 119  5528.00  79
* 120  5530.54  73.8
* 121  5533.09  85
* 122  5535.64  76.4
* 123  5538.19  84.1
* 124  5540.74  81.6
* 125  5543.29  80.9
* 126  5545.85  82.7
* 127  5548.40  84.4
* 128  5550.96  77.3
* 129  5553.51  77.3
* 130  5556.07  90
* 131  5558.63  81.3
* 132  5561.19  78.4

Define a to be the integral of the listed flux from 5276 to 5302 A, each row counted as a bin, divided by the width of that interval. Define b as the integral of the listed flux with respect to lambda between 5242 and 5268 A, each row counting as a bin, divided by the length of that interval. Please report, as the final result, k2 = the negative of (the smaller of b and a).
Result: -73.0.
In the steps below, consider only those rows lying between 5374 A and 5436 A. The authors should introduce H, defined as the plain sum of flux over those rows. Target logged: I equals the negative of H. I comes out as -2025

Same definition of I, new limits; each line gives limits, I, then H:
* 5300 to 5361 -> -1964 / 1964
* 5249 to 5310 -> -1891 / 1891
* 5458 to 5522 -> -2067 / 2067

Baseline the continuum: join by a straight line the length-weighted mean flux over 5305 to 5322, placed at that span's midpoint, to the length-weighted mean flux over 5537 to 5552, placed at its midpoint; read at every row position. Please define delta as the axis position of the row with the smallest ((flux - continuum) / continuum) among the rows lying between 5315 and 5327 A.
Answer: 5325.59 A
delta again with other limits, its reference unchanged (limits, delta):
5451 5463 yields 5459.69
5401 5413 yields 5412.13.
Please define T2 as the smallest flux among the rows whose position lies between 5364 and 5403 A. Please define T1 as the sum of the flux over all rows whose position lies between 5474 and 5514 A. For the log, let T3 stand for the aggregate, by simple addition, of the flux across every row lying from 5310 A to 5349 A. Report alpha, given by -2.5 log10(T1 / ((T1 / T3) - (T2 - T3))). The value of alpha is -0.18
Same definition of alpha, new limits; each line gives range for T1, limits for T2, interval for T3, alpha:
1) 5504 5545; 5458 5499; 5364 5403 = -0.12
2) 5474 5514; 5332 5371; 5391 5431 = -0.04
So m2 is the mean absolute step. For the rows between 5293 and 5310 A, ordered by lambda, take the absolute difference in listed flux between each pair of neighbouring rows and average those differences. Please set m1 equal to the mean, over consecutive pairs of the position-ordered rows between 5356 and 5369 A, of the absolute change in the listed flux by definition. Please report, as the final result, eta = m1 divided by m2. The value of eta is 2.0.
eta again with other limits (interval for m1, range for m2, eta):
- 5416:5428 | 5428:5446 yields 0.5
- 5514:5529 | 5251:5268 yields 1.1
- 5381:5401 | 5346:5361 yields 0.6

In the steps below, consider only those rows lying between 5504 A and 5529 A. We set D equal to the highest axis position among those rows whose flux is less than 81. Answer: 5528.00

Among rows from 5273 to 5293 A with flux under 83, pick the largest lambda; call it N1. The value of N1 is 5288.93 A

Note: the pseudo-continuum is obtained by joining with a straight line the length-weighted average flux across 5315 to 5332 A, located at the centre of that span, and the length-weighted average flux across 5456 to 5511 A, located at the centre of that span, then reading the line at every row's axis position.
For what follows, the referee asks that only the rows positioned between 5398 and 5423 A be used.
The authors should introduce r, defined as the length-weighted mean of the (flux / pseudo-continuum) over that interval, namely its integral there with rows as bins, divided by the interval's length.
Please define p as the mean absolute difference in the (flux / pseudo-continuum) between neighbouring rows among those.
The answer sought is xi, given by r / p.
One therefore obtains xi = 7.1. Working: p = 0.15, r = 1.06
